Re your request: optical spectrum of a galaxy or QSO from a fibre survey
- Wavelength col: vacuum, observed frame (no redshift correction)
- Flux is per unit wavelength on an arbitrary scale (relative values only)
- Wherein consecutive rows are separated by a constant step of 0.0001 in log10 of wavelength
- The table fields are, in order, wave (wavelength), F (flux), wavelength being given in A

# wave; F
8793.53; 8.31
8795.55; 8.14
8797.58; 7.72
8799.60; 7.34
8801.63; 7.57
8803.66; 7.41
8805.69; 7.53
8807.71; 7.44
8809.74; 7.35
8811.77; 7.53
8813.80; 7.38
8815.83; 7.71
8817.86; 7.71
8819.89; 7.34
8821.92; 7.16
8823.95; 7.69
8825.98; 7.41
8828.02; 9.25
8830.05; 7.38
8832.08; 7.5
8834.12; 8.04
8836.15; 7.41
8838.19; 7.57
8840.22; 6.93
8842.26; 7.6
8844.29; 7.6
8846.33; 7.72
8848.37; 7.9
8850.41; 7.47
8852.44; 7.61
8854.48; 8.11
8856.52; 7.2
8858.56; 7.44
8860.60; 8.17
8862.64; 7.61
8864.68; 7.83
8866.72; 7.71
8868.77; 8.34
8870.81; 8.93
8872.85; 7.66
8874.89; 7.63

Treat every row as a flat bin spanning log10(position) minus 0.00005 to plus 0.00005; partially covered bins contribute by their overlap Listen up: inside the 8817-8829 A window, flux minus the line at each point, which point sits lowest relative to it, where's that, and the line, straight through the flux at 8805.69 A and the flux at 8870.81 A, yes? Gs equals 8821.92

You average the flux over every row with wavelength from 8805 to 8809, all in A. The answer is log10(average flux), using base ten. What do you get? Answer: 0.874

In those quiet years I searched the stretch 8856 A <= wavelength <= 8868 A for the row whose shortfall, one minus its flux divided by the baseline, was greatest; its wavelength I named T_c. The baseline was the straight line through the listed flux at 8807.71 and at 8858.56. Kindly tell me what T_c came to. 8856.52 A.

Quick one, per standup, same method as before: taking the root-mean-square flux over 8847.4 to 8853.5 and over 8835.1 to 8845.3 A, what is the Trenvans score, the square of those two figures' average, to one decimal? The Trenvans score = 56.9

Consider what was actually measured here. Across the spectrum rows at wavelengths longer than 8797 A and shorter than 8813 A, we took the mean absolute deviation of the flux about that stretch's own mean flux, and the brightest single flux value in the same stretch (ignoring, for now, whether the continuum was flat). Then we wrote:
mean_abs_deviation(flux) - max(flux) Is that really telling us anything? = -7.6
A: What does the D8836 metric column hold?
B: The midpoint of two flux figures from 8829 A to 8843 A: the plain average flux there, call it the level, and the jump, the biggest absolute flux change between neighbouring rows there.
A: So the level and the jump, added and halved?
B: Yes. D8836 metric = 4.1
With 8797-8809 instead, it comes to 3.9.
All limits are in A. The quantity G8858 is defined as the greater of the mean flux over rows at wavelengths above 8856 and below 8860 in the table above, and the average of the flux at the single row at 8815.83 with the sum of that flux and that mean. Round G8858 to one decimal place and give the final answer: 11.4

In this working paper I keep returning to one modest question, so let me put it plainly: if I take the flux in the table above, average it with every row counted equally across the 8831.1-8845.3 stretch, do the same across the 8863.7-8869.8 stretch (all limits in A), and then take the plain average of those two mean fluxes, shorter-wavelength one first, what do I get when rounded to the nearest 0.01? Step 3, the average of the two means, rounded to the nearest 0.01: 7.74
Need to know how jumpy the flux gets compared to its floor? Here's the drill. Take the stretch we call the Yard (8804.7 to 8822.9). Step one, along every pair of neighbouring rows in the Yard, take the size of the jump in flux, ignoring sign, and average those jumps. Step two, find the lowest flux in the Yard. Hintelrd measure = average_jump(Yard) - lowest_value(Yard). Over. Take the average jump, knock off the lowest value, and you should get -6.99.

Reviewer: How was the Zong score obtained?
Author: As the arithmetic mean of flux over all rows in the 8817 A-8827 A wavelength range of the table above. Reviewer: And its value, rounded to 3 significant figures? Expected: 7.46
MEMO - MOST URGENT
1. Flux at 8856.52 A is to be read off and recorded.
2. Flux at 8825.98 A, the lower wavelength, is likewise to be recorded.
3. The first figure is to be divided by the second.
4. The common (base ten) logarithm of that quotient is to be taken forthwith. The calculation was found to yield -0.012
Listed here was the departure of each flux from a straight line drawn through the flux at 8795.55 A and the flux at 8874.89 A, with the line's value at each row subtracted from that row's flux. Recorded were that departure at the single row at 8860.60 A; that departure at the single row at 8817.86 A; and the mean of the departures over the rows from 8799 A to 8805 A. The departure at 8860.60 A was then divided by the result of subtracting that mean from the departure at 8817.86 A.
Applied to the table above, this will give 1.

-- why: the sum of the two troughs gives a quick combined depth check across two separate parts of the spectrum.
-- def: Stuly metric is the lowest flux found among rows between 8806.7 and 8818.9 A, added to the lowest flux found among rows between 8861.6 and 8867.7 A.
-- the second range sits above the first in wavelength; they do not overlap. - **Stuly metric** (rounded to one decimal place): 15.0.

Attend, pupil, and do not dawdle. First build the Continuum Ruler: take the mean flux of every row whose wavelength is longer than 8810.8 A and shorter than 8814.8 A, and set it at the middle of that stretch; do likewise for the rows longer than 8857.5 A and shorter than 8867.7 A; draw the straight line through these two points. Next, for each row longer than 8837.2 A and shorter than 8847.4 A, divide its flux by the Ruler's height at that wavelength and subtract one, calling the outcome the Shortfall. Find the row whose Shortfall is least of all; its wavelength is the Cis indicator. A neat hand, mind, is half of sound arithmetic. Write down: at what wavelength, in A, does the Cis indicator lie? 8840.22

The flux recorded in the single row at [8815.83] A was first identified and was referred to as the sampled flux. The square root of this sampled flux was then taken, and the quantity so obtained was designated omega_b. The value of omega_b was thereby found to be 2.78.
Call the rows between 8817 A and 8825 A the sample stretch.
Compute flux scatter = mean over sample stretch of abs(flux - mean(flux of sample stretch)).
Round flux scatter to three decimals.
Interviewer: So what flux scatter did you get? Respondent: 0.225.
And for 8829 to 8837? 0.229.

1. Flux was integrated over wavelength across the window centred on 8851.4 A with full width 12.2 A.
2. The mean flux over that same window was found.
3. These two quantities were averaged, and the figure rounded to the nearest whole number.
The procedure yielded 51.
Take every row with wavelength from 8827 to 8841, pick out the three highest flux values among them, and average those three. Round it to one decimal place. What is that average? 8.3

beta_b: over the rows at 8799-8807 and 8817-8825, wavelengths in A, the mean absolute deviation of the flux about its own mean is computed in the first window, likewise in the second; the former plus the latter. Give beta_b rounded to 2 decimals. 0.31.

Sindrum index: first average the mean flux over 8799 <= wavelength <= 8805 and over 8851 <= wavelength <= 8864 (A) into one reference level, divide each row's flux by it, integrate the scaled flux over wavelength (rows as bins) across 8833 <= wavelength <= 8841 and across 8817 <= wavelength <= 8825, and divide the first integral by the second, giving 1.004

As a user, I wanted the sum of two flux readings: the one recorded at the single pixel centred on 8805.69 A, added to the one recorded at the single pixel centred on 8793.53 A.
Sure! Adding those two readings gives 15.8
